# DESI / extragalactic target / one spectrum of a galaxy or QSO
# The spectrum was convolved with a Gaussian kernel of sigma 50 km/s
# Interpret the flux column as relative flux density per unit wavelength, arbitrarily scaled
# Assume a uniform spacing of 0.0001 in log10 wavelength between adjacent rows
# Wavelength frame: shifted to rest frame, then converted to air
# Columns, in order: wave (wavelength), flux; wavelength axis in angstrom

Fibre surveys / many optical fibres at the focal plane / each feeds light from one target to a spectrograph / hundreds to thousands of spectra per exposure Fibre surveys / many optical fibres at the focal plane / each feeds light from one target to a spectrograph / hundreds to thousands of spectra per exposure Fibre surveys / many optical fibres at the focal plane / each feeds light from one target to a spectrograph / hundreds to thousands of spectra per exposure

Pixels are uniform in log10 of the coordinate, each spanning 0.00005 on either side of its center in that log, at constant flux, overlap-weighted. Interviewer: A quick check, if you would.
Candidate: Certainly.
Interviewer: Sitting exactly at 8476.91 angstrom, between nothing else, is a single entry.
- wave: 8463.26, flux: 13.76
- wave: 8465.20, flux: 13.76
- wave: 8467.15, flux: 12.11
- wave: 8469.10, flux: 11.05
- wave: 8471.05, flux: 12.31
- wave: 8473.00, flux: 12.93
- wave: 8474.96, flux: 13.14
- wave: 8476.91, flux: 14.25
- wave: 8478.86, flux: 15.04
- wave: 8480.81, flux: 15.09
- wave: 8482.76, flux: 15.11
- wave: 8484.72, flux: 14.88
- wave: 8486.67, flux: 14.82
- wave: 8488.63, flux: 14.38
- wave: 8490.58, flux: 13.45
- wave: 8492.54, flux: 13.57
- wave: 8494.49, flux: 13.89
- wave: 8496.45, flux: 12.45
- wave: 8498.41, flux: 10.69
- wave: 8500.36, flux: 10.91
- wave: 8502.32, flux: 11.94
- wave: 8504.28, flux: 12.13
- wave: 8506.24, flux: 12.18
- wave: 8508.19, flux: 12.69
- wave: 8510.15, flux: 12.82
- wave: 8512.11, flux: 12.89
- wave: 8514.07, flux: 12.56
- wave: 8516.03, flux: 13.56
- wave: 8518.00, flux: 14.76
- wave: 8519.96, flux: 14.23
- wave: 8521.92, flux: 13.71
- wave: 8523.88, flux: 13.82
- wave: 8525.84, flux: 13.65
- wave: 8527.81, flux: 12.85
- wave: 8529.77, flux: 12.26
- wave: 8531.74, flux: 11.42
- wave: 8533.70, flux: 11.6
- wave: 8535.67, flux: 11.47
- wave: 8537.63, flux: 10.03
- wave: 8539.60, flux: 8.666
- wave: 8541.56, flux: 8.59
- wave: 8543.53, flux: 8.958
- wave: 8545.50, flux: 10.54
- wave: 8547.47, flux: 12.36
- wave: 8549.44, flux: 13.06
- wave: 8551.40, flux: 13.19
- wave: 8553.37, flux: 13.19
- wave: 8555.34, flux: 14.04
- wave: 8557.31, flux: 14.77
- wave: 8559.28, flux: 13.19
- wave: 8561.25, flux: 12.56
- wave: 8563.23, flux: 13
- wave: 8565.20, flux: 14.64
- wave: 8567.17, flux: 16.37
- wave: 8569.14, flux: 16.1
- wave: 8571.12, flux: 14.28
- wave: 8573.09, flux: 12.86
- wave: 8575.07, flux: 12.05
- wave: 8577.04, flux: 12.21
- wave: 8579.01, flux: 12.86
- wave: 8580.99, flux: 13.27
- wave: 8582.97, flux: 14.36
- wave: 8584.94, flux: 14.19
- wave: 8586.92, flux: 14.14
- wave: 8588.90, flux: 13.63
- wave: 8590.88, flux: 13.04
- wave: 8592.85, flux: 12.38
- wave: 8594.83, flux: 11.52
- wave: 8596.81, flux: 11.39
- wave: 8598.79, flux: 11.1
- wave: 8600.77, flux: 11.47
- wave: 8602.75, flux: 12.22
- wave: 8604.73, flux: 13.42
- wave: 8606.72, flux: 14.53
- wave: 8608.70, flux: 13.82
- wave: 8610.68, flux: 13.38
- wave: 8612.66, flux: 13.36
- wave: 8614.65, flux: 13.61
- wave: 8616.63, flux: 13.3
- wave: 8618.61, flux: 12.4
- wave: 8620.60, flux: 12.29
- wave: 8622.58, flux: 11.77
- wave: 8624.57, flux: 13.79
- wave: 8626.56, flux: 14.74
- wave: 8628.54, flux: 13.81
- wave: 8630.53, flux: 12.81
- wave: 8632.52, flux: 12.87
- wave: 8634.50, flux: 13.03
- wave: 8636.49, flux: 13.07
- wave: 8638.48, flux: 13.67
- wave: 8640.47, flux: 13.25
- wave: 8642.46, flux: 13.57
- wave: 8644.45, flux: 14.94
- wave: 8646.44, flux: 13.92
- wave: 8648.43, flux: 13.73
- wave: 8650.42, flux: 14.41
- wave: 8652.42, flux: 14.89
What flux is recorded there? 14.25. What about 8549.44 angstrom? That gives 13.06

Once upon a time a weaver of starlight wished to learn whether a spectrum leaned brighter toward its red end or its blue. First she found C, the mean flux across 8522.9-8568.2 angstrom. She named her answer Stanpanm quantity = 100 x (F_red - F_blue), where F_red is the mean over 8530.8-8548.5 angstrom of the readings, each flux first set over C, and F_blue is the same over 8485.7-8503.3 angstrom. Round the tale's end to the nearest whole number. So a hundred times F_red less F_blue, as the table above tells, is -20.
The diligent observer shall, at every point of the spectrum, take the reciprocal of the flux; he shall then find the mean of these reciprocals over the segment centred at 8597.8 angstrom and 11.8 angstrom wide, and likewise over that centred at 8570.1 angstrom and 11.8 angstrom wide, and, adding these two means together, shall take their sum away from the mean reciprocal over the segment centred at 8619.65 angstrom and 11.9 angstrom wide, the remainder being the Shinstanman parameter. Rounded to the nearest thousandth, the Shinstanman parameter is -0.078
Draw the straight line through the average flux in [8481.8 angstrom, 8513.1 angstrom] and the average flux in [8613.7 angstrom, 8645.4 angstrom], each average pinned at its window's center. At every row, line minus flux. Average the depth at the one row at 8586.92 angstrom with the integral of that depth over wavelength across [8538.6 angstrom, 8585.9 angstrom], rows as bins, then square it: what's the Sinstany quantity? 40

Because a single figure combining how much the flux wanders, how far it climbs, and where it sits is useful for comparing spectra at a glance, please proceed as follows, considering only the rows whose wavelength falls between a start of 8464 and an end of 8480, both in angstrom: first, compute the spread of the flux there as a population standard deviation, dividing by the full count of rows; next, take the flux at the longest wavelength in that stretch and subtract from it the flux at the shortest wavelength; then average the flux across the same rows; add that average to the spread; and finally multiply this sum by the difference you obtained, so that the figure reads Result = 18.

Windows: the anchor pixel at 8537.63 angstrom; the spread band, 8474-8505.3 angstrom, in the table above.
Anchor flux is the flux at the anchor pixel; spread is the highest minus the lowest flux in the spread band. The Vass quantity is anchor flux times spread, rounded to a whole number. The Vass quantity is 44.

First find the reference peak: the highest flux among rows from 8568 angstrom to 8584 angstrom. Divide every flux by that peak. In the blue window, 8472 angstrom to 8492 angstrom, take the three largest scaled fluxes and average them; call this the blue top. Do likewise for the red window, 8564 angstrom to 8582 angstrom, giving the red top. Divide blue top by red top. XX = 0.96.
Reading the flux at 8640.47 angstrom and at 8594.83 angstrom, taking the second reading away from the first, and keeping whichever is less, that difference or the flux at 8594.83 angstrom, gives 1.7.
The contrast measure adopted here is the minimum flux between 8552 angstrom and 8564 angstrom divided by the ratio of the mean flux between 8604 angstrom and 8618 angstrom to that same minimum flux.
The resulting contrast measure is 11.6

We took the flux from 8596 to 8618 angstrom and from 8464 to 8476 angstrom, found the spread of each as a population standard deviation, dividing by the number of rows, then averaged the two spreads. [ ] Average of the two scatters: 1.0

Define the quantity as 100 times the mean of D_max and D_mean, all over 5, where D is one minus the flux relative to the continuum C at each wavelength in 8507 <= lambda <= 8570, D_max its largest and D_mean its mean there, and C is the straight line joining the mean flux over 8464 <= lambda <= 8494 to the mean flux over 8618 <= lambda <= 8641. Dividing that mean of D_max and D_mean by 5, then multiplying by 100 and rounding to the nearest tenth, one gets 4.2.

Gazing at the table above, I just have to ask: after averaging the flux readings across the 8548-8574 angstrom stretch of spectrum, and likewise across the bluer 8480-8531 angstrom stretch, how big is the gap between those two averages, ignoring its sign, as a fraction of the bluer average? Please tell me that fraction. 0.050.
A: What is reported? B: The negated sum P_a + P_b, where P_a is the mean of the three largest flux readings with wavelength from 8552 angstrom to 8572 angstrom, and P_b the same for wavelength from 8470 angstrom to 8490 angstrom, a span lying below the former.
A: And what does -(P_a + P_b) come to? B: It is -30.8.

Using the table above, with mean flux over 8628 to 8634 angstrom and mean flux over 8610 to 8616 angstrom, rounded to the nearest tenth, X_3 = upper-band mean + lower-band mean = 26.6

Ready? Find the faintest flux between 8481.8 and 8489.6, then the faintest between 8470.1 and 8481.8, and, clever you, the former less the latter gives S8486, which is 2.1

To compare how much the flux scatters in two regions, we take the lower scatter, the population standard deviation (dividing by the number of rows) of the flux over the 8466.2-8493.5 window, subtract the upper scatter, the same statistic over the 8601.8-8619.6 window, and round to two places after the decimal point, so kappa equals 0.59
